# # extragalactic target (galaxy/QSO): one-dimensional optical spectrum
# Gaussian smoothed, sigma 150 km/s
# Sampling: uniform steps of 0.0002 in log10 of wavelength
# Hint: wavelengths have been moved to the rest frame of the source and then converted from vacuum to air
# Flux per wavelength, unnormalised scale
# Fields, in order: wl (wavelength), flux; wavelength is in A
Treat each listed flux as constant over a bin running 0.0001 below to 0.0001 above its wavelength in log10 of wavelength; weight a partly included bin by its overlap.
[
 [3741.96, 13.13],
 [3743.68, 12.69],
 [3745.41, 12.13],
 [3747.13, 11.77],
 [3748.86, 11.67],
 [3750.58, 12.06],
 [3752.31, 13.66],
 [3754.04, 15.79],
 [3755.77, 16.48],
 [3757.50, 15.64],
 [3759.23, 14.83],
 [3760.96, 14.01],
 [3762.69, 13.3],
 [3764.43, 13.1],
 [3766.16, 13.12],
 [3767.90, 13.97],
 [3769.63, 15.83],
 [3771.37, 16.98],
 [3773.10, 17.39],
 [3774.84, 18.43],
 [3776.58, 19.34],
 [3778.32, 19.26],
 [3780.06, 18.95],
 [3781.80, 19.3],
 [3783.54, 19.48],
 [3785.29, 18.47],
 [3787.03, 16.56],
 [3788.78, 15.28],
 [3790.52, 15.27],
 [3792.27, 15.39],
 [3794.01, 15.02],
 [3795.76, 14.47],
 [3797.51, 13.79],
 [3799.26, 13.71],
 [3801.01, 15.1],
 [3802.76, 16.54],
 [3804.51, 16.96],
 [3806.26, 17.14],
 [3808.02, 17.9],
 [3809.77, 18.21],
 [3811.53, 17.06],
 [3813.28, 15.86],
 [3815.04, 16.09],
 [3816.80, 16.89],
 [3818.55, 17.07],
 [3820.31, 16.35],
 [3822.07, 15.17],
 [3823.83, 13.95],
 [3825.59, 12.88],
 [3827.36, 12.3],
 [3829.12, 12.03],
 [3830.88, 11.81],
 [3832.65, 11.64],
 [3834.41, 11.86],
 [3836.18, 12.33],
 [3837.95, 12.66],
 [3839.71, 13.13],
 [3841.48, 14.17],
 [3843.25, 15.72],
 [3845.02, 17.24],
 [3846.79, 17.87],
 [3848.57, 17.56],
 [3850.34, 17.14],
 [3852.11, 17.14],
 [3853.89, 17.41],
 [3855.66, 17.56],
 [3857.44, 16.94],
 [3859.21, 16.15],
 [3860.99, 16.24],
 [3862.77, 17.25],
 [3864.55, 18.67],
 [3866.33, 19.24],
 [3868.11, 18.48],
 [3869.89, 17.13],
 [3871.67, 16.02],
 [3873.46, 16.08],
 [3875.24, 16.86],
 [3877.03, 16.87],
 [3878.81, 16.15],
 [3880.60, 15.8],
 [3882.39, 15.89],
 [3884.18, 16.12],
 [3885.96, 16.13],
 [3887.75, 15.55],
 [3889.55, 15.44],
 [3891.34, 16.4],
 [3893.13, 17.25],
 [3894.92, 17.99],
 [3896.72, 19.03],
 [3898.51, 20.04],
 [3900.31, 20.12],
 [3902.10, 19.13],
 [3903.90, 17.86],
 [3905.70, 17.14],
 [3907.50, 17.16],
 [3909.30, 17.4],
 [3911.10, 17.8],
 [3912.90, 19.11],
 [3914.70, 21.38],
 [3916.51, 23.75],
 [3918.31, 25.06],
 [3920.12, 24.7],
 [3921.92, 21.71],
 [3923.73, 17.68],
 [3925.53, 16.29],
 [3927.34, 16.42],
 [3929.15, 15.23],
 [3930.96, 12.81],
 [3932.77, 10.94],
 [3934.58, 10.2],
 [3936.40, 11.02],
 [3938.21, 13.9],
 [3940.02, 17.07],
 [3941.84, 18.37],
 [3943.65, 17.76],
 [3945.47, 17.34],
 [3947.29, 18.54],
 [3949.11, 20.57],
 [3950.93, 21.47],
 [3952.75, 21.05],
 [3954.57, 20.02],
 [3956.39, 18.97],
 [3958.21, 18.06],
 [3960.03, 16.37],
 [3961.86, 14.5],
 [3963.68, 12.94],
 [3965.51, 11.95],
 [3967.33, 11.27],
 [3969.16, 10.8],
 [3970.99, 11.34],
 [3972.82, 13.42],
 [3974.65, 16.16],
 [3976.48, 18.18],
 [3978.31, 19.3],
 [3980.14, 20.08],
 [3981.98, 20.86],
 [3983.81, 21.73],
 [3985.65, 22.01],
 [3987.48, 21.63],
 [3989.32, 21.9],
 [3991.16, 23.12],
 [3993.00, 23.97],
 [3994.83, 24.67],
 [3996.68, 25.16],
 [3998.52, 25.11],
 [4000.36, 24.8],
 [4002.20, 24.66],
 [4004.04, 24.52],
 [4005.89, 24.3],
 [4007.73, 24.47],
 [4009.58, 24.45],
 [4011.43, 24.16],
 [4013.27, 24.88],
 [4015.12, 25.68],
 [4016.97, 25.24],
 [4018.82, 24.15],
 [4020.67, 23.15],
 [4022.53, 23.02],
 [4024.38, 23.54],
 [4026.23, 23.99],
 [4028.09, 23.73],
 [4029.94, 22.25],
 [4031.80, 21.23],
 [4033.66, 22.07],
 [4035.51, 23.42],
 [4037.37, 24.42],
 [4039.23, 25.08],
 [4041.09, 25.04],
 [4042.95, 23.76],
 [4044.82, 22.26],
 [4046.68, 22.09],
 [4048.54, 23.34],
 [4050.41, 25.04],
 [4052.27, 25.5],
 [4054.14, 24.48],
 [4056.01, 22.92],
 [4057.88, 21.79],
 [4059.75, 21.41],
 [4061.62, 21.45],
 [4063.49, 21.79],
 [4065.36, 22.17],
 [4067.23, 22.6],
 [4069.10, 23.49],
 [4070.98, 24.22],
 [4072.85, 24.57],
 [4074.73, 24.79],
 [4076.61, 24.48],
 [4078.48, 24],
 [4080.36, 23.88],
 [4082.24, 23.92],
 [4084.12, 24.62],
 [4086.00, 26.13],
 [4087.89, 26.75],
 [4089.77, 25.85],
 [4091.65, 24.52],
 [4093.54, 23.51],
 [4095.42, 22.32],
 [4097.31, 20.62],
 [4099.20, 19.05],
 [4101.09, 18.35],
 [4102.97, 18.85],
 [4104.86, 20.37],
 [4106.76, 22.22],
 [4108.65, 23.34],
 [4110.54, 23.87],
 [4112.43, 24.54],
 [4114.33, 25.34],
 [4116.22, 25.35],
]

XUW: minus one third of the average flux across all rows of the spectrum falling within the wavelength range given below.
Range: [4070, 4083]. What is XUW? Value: -8.1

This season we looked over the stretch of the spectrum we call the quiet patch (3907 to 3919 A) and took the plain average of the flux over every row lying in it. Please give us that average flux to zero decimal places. 20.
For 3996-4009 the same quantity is 25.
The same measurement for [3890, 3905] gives 18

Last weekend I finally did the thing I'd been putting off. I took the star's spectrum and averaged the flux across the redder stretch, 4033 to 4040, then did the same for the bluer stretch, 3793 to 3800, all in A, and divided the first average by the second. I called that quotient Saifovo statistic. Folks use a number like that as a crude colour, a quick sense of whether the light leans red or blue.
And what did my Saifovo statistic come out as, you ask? 1.7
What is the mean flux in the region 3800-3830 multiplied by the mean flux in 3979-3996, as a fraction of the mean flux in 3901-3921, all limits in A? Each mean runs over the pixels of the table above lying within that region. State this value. 17.4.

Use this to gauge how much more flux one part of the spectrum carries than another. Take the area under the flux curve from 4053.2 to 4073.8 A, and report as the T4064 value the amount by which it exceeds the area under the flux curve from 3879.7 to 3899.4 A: 137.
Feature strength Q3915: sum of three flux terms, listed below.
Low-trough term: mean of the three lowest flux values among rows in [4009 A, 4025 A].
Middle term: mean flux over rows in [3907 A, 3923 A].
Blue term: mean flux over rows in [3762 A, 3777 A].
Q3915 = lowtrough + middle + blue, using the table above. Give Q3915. 60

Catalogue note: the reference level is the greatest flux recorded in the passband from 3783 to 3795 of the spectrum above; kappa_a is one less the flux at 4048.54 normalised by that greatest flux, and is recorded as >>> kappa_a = -0.20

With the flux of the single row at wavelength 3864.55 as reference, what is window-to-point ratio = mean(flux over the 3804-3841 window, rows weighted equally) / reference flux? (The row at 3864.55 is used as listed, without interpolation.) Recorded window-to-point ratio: 0.79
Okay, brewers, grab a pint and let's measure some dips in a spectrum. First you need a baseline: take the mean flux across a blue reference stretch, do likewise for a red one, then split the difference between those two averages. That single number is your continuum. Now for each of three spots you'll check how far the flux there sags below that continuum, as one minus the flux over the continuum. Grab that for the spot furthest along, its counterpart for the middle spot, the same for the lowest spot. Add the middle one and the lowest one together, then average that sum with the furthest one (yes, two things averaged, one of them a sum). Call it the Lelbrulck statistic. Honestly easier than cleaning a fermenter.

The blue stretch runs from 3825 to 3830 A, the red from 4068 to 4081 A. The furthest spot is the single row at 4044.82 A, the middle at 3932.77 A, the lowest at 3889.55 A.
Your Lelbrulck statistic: 0.17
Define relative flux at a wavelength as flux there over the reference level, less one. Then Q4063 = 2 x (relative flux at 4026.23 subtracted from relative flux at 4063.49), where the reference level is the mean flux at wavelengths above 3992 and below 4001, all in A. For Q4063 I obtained -0.18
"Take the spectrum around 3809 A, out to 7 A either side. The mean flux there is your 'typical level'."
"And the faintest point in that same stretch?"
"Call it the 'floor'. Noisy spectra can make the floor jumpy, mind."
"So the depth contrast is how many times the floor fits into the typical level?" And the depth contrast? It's 1.07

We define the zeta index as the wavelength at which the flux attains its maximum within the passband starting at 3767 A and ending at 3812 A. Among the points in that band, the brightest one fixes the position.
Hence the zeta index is 3783.54 A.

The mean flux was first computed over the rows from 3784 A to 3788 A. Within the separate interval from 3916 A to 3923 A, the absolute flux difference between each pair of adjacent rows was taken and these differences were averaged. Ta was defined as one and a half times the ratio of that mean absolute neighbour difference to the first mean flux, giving 0.13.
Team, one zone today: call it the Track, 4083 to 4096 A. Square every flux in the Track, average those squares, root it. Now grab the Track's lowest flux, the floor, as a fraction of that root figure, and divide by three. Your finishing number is 0.30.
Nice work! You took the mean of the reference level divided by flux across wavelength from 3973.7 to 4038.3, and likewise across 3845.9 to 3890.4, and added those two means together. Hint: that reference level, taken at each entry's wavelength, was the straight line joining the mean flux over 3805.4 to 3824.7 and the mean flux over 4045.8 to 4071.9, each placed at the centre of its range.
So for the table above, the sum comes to 2.01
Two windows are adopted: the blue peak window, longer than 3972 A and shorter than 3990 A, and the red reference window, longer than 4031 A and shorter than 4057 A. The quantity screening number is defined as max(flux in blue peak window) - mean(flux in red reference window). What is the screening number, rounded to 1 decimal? -1.6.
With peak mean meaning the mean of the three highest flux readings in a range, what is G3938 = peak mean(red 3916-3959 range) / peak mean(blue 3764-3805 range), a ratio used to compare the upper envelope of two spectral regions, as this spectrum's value 1.26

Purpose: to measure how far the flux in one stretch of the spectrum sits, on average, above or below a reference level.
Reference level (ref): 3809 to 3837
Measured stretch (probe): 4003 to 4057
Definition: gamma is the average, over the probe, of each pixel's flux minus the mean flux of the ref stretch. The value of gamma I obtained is 9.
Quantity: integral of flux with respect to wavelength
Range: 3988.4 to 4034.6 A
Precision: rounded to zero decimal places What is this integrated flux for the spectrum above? 1105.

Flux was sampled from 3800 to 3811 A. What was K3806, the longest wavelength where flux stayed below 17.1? 3804.51 A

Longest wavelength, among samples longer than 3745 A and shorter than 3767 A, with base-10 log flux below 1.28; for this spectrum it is 3766.16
